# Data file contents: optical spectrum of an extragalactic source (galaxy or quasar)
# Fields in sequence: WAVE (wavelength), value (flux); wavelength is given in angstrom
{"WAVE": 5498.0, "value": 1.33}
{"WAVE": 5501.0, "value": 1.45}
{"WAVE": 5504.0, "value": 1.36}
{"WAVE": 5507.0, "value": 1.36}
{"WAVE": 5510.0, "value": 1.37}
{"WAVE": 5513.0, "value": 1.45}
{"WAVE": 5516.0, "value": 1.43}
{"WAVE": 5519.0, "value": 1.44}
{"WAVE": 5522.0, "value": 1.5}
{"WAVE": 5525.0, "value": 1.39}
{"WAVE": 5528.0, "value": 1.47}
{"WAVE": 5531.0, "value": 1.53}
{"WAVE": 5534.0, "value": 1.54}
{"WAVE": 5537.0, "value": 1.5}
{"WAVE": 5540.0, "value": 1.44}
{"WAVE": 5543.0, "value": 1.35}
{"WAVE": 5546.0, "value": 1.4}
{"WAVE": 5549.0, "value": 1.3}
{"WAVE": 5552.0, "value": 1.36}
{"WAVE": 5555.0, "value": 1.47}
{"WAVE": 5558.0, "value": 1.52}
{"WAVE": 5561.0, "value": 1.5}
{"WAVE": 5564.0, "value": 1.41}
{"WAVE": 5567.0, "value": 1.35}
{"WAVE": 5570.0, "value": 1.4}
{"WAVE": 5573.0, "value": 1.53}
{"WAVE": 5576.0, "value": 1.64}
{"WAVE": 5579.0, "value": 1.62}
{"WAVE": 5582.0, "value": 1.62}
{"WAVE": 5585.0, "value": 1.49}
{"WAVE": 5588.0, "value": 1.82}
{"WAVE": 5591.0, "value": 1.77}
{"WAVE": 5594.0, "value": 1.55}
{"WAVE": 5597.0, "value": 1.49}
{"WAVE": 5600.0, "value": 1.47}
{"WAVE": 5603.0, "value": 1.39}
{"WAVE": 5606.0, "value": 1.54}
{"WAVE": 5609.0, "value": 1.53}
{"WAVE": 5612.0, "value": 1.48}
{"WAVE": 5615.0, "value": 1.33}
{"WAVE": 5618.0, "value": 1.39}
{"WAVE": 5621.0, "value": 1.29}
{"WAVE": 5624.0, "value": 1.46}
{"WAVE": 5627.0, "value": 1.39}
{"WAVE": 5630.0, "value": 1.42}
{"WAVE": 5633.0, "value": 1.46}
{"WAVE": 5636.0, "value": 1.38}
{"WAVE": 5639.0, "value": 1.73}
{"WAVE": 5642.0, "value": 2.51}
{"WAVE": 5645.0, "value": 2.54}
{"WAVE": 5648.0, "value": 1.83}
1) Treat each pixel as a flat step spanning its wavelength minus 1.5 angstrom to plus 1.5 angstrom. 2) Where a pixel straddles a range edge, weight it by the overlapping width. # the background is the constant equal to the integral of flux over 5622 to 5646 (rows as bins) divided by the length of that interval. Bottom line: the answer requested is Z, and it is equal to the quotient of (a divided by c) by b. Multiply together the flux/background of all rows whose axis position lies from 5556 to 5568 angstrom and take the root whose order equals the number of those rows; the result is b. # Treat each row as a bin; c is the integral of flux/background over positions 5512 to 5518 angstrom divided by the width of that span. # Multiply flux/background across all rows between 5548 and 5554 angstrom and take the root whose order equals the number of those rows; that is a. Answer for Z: 1.09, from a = 0.777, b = 0.84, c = 0.842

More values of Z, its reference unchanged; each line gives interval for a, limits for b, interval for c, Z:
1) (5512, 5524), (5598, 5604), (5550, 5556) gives 1.24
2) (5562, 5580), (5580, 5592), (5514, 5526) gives 1.06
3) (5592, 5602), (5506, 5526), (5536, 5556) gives 1.29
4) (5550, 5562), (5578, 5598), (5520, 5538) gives 1.04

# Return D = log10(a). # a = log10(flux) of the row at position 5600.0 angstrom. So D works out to -0.78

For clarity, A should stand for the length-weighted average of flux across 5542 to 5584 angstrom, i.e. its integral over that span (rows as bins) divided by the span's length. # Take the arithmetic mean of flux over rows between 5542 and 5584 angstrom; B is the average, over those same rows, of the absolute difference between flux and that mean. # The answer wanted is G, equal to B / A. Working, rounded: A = 1.46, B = 0.095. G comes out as 0.065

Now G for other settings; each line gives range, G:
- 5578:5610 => 0.063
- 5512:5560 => 0.038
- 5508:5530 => 0.023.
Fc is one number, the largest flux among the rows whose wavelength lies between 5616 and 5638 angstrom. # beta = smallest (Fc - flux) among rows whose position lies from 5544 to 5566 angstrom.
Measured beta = -0.06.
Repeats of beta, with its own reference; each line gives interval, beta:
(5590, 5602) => -0.31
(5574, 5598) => -0.36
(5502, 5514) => 0.01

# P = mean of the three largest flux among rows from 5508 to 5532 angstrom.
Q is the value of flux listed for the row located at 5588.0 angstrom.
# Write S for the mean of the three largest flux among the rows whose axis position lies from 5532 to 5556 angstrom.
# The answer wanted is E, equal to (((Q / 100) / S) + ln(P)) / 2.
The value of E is 0.209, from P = 1.500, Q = 1.82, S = 1.50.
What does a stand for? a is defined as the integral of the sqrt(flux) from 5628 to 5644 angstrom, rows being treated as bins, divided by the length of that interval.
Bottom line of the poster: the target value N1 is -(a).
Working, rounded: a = 1.30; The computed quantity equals -1.30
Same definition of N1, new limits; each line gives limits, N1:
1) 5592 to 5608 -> -1.22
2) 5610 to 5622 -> -1.18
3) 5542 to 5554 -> -1.16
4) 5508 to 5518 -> -1.19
